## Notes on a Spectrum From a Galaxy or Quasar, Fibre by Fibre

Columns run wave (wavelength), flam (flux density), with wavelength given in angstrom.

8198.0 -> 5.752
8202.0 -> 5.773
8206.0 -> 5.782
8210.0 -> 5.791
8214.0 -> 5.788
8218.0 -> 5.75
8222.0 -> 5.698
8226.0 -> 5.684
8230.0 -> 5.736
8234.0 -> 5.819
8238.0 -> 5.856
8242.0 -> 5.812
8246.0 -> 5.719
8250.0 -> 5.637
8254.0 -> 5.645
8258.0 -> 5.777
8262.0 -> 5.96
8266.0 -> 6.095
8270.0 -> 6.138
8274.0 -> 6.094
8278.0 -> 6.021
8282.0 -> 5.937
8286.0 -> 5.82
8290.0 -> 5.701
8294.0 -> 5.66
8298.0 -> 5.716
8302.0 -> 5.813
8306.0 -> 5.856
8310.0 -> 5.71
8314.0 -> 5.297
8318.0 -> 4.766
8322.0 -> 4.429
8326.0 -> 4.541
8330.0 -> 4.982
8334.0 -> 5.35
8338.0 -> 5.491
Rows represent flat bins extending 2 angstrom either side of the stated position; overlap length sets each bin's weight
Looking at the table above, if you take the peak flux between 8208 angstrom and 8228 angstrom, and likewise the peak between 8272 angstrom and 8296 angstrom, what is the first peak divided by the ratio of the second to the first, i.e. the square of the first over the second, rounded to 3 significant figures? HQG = 5.50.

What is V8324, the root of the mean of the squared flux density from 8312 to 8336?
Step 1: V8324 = 4.91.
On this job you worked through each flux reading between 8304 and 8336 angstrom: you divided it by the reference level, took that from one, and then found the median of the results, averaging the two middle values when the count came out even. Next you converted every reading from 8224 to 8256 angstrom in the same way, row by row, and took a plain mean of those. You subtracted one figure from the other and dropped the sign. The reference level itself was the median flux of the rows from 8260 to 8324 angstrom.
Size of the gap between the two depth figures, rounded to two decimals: 0.10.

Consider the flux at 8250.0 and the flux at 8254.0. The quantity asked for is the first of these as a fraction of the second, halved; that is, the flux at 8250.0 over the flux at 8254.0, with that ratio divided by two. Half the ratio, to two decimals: 0.50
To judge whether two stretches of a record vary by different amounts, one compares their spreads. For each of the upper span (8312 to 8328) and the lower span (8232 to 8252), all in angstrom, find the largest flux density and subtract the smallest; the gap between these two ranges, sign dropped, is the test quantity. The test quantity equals 0.6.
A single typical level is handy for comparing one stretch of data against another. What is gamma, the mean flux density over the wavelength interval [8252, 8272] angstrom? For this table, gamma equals 5.92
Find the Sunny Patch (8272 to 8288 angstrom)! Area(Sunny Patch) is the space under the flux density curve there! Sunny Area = 95.5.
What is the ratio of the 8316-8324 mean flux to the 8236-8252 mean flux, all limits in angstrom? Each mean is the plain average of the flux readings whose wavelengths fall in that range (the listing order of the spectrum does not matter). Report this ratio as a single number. 0.80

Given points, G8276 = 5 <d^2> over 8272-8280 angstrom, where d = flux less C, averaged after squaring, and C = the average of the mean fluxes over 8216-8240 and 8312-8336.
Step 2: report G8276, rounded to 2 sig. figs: 2.7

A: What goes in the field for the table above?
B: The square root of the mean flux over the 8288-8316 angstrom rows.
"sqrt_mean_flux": 2.38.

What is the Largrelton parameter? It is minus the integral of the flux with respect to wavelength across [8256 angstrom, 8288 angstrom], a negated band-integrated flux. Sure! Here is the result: -191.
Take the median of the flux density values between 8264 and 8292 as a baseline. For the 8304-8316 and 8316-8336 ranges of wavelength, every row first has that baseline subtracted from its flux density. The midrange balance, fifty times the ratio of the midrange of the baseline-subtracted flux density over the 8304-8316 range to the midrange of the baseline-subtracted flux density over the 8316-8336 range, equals 20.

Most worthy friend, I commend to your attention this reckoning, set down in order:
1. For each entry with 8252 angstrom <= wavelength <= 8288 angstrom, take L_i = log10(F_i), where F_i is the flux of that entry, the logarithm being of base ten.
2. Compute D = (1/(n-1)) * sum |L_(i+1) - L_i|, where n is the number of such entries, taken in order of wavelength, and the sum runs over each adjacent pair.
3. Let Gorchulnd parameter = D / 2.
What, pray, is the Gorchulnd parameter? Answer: 0.0037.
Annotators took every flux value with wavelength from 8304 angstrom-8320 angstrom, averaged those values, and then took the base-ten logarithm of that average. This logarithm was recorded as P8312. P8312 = 0.733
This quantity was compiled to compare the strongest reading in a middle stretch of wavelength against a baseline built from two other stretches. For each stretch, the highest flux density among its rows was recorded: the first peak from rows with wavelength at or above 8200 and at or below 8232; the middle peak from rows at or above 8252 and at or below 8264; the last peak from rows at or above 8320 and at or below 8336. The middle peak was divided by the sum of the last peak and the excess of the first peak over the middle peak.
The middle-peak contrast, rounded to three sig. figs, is 1.15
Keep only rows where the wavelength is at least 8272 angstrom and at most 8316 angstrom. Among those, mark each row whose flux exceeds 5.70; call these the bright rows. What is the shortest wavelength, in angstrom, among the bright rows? 8274.0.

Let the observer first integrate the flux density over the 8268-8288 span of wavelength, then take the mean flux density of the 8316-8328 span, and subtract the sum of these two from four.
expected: -121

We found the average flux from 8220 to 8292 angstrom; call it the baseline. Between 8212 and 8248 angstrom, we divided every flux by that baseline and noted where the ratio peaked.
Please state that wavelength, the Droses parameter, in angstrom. 8238.0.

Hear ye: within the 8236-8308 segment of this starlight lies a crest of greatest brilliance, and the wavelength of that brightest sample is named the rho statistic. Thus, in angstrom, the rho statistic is 8270.0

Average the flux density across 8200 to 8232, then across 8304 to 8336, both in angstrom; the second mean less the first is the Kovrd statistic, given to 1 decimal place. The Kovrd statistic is -0.6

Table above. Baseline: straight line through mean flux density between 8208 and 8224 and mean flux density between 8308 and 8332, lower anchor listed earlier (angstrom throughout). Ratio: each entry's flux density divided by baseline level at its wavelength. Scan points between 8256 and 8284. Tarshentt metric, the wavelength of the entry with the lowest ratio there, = 8258.0 angstrom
